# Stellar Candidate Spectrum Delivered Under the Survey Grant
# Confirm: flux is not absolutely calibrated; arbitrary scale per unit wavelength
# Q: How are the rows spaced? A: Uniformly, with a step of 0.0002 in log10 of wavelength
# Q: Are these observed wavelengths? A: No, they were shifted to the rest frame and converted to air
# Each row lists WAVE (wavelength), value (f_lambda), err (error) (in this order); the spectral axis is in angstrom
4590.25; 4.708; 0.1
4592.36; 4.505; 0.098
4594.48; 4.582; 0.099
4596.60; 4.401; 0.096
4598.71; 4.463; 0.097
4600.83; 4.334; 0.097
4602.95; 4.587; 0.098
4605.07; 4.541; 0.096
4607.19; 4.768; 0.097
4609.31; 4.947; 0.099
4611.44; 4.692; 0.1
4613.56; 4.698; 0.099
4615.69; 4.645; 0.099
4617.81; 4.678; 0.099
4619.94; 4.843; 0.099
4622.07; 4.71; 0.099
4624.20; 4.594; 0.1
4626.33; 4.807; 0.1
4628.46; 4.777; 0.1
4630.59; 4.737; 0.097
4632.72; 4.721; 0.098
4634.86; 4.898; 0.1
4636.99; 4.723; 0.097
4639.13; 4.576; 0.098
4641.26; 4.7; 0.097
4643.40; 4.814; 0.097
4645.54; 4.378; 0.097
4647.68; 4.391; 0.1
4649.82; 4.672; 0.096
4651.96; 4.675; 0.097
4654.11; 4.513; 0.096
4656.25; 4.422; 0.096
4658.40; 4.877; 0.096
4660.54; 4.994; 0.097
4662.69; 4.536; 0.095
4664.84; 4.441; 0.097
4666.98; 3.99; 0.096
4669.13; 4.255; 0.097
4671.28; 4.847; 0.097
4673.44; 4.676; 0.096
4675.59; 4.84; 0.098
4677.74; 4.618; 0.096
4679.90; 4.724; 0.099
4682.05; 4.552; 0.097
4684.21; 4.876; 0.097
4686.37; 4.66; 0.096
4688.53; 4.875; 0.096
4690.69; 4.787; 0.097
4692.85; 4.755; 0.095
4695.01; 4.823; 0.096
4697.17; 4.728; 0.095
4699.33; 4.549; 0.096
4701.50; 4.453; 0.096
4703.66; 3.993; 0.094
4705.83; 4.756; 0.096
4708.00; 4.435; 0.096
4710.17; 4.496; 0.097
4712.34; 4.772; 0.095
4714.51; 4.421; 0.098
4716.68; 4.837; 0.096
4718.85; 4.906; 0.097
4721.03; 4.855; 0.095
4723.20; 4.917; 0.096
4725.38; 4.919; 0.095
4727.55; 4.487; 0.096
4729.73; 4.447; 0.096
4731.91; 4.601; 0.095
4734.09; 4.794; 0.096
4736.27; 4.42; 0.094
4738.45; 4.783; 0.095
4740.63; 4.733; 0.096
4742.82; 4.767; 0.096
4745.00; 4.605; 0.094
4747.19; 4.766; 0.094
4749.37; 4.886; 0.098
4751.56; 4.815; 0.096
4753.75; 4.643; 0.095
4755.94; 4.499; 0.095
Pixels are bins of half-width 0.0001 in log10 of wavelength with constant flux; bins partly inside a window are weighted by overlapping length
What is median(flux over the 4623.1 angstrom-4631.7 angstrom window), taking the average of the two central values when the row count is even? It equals 4.76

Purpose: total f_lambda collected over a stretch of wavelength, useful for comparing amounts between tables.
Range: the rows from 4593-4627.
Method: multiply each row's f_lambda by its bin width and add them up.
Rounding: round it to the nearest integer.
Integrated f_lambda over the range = 158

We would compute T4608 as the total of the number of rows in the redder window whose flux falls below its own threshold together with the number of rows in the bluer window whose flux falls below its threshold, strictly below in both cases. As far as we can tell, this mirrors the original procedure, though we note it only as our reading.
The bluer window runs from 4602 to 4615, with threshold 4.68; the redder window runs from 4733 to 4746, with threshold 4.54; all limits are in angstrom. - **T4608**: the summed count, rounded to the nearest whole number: 3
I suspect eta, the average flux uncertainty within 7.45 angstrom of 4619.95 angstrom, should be 0.0993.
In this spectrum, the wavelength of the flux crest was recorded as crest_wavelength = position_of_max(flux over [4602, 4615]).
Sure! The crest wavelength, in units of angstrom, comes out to 4609.31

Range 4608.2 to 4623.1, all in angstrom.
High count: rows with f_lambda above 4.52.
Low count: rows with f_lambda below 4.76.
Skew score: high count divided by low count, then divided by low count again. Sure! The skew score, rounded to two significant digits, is 0.28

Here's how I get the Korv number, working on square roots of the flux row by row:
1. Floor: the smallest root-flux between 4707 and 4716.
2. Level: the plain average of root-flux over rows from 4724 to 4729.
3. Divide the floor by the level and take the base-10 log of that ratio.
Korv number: -0.013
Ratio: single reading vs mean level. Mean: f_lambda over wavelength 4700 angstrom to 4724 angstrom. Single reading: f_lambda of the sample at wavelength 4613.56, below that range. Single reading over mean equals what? 1.02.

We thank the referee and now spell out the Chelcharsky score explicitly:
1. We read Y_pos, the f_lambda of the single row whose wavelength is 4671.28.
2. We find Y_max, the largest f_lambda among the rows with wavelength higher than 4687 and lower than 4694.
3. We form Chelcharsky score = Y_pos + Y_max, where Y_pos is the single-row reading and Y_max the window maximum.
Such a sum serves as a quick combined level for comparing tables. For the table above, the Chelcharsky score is 9.72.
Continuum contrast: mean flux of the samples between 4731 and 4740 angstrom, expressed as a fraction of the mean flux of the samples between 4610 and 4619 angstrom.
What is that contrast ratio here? 0.99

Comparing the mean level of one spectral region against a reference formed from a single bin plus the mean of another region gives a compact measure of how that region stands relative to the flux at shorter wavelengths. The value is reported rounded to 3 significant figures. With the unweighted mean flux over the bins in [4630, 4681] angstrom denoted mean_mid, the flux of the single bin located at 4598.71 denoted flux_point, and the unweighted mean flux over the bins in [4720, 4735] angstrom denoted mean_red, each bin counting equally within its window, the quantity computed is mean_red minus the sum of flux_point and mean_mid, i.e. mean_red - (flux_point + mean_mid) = -4.37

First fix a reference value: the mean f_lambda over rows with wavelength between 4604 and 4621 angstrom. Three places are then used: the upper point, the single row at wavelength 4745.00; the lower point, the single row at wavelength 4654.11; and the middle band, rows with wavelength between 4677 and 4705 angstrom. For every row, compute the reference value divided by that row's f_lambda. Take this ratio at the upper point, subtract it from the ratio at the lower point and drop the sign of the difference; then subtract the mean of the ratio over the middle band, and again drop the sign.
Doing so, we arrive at 0.999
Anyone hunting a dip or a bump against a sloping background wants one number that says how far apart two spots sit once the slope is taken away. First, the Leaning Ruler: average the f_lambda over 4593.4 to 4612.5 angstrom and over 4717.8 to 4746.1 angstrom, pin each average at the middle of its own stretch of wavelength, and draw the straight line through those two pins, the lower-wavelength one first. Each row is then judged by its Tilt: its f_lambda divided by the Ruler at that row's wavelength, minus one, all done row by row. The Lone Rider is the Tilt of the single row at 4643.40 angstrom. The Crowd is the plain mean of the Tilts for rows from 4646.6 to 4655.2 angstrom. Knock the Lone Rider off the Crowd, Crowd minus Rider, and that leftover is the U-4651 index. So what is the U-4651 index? -0.06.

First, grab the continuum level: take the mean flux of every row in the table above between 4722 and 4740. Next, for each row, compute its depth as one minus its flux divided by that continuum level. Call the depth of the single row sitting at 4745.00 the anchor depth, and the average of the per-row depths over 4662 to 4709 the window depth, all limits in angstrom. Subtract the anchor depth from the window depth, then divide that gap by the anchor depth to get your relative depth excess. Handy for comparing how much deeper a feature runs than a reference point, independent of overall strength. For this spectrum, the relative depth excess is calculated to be 0.1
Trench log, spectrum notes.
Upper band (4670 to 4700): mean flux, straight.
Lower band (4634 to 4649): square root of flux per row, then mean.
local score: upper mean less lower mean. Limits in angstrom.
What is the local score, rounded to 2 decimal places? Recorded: 2.58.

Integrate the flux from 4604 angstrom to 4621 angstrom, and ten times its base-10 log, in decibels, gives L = 19.0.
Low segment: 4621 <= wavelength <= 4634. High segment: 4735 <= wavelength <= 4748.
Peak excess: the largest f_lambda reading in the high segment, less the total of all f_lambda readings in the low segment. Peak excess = -23.6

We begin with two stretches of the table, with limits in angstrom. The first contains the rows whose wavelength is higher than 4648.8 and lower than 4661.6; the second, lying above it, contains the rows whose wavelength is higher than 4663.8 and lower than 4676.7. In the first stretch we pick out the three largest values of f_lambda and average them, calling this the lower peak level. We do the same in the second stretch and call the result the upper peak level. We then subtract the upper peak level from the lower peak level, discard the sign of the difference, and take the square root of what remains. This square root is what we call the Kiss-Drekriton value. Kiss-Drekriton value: 0.25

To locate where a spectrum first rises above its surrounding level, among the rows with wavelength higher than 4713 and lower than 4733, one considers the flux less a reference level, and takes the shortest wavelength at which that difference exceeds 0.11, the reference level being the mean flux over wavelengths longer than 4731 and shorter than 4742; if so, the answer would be 4716.68 angstrom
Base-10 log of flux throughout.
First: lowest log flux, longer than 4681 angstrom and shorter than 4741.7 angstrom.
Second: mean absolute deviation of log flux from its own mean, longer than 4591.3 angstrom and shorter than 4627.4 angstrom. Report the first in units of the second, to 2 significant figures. 51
